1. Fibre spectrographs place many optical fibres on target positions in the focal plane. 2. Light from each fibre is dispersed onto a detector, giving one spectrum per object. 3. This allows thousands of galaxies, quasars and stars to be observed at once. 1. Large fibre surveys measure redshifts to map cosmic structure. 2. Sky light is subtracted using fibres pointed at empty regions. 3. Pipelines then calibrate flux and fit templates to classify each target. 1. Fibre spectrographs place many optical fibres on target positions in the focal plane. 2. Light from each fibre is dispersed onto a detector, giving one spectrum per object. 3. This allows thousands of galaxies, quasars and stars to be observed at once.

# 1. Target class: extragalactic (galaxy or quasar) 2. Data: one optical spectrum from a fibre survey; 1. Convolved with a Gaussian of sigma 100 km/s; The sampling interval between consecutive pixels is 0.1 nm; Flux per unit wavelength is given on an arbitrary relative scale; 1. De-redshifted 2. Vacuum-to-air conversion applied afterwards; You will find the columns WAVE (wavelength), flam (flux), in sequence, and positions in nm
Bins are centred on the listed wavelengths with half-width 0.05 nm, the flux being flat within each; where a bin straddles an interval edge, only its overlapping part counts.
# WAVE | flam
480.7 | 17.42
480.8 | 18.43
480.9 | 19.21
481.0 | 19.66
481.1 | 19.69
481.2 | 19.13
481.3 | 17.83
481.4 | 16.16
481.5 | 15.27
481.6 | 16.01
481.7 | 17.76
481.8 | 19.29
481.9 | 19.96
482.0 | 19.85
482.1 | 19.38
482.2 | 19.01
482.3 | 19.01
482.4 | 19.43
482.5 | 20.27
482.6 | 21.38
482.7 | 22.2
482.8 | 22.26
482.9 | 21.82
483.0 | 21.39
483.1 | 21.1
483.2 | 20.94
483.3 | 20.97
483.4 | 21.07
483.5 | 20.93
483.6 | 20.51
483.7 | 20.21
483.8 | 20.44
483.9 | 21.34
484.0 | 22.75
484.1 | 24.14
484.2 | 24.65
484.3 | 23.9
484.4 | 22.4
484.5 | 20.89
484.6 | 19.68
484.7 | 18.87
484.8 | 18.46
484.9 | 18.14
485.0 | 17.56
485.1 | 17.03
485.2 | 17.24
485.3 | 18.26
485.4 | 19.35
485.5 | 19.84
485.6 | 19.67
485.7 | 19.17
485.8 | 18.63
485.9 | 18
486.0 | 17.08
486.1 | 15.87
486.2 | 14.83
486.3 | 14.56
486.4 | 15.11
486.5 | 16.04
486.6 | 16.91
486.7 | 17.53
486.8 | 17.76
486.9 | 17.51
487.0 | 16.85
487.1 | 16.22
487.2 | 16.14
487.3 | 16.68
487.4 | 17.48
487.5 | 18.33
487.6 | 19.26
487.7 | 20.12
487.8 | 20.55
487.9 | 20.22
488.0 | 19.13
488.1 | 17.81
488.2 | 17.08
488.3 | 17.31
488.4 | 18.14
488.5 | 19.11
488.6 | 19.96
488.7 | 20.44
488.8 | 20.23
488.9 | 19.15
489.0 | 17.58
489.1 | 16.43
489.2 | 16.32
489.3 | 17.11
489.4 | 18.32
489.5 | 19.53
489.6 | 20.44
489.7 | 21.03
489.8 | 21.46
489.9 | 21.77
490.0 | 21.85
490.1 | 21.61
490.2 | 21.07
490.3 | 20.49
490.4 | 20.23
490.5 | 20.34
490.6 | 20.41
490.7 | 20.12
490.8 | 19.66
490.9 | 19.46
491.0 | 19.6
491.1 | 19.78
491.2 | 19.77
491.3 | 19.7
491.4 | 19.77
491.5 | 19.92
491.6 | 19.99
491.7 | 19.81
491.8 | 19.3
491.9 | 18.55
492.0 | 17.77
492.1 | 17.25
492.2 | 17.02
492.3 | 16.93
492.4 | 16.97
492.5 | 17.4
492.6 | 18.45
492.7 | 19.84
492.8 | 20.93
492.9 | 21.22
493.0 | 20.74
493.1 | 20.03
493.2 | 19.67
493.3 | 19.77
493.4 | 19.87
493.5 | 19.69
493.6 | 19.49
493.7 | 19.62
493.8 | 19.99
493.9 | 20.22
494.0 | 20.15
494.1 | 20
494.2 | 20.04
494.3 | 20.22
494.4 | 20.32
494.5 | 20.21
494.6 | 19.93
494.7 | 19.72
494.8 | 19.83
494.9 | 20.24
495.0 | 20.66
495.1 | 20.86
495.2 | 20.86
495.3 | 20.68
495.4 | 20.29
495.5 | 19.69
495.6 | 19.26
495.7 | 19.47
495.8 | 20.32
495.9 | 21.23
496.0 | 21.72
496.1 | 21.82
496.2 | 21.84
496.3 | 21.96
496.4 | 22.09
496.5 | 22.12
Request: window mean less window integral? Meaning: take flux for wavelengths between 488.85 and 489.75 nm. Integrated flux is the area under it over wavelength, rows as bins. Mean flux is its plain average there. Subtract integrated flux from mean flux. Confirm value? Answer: 2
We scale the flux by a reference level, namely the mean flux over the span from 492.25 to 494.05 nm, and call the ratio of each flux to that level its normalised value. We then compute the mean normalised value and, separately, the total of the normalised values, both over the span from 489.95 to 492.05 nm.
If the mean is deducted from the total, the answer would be 20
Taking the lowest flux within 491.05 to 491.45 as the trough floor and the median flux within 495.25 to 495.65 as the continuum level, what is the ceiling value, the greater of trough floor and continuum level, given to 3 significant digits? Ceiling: 20.0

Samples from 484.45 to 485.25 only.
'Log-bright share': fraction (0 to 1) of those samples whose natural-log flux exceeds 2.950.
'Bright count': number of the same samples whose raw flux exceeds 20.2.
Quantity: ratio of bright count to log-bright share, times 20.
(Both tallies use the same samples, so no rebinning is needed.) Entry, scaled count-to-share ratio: 80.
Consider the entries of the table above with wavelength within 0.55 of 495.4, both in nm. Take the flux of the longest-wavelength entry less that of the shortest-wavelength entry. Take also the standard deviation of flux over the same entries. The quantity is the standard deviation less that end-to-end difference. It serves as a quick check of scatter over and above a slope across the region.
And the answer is -0.4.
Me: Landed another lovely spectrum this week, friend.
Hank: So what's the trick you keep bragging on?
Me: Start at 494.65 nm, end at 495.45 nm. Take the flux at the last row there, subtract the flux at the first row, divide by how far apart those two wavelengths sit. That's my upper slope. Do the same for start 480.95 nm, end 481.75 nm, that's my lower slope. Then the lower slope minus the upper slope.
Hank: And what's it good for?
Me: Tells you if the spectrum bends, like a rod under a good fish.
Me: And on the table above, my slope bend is -4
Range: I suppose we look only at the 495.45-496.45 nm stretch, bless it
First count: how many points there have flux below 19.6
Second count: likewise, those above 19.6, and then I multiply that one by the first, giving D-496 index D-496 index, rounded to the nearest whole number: 16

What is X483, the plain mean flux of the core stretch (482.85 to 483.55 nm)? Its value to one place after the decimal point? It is 21.2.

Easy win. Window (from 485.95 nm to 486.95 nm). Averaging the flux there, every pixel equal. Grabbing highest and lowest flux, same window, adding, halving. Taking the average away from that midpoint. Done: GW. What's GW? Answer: -0.2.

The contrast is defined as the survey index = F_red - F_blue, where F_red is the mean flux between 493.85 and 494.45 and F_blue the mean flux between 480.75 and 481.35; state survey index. 1.2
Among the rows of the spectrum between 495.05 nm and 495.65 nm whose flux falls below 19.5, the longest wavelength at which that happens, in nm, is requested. 495.6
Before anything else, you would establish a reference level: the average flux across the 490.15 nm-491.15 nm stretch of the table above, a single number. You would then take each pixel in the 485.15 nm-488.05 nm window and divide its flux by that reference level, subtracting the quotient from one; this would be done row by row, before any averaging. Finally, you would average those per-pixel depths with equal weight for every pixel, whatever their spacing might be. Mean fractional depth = 0.12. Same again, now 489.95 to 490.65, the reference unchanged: -0.04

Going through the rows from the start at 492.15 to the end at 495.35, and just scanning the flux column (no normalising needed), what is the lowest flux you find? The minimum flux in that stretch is 16.93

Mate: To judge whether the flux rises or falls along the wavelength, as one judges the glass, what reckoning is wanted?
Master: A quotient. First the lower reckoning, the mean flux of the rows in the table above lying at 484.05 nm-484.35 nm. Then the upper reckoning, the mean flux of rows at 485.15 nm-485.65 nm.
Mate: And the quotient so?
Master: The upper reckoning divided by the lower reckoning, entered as 0.78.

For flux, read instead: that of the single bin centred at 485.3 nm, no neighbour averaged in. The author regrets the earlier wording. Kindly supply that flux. 18.26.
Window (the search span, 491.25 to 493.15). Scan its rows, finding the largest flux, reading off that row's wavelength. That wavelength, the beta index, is 492.9 nm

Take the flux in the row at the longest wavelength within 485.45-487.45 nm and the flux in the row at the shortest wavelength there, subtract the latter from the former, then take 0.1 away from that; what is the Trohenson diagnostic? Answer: -2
